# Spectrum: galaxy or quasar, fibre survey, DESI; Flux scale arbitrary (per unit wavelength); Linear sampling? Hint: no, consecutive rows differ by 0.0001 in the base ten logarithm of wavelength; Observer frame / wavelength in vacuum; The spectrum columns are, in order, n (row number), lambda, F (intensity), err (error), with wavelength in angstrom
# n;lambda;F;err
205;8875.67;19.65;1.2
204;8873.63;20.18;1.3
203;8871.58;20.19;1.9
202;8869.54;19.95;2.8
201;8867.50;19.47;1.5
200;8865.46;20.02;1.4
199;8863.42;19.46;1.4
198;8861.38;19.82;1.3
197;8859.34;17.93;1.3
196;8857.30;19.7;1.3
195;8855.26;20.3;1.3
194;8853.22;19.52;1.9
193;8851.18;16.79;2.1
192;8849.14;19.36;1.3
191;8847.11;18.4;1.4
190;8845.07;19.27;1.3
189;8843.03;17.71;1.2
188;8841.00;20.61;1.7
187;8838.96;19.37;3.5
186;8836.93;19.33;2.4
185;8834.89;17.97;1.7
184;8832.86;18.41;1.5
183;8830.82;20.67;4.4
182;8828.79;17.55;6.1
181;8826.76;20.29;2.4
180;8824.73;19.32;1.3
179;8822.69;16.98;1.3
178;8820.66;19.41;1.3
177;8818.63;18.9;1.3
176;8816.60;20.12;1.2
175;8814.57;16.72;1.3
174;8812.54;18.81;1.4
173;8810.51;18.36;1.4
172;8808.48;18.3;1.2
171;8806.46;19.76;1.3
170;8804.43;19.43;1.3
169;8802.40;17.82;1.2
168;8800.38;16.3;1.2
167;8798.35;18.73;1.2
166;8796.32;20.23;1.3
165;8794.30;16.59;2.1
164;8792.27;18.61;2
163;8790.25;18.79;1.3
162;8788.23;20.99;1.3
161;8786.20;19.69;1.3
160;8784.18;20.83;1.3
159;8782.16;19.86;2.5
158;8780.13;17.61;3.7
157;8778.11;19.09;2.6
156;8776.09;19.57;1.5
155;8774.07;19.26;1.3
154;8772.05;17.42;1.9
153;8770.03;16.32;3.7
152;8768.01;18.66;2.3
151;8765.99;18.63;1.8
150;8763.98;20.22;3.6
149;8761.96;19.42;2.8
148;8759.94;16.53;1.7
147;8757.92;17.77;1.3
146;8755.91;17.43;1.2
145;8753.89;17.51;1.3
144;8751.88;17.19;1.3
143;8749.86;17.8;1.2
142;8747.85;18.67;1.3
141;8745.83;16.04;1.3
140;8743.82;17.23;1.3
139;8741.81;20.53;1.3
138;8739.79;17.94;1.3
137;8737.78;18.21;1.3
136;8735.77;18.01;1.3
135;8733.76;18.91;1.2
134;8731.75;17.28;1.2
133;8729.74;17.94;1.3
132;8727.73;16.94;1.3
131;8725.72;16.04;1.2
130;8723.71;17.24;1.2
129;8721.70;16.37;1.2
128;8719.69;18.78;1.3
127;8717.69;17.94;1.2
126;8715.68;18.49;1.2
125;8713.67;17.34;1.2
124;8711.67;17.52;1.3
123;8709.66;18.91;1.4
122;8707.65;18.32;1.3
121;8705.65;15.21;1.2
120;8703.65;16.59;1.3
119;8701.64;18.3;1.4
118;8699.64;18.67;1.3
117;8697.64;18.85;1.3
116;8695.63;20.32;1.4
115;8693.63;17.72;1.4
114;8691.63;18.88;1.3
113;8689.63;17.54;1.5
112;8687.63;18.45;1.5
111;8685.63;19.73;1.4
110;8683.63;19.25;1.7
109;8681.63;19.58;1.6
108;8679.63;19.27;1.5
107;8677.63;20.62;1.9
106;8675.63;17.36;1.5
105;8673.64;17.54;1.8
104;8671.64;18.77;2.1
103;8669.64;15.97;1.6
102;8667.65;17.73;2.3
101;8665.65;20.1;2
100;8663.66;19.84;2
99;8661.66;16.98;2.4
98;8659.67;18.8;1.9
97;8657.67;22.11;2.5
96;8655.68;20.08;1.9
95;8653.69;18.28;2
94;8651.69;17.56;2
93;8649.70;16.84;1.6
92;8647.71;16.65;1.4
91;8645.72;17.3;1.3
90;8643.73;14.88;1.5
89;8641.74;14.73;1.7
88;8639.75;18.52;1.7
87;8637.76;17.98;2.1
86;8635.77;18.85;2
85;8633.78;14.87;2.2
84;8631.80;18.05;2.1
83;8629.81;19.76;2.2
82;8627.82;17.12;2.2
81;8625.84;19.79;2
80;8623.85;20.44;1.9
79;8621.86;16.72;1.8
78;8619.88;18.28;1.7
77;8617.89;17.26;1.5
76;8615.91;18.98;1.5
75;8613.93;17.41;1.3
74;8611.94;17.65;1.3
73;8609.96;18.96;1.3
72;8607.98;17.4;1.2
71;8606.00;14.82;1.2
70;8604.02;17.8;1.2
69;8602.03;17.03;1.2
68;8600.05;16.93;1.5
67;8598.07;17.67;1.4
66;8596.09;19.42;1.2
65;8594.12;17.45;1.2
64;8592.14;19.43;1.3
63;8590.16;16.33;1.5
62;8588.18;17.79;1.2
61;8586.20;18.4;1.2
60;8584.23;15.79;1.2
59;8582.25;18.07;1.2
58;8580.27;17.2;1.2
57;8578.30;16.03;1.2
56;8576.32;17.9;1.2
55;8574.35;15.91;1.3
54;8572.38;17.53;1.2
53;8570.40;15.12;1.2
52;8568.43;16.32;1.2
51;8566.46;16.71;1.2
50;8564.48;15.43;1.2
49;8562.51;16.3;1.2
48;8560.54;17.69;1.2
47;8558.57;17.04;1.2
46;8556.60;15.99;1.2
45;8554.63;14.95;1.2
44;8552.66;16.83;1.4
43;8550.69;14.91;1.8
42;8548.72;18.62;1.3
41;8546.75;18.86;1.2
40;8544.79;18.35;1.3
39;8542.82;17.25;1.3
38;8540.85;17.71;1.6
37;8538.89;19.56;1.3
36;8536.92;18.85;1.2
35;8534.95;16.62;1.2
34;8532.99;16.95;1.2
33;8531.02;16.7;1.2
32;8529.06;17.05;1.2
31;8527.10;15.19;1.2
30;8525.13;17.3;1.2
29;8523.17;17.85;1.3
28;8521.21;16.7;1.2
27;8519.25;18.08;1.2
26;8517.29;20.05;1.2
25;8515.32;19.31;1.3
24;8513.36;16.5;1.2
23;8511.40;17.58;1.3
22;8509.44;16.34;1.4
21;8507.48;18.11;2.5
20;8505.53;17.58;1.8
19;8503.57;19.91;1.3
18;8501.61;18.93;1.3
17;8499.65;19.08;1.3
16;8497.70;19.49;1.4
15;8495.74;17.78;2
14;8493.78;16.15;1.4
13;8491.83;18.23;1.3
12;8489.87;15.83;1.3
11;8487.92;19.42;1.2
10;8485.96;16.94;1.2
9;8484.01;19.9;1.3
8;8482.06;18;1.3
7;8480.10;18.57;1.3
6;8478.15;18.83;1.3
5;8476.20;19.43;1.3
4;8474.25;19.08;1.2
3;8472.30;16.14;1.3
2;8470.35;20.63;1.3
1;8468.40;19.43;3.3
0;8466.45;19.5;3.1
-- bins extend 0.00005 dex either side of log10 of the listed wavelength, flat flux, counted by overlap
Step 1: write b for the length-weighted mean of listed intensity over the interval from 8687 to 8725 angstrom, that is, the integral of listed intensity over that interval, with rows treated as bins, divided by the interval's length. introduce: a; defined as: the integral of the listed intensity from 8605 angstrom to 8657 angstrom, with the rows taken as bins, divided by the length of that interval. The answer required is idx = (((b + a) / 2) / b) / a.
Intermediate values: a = 17.7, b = 18.0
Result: 0.0561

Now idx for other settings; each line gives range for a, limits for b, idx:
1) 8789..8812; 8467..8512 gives 0.0543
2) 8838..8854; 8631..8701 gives 0.0539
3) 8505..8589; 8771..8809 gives 0.0556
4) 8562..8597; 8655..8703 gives 0.0559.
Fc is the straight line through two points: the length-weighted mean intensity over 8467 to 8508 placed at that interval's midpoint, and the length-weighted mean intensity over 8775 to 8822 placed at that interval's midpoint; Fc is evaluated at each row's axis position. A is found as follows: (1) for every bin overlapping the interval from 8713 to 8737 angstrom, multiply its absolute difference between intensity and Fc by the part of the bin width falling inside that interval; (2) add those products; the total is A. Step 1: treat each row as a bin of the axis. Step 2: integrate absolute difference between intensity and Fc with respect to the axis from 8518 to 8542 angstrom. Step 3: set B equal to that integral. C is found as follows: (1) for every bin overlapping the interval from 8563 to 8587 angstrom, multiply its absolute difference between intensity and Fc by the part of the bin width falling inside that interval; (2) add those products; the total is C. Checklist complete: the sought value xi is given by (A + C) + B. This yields 107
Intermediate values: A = 28.5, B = 33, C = 46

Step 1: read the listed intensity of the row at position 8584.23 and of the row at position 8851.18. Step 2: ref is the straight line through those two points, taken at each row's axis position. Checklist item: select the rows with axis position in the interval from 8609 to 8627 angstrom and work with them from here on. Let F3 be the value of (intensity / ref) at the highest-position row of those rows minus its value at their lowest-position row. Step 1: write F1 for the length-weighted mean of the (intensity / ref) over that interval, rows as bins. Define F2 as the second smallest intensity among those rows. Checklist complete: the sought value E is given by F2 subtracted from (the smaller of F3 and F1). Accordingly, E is -17.2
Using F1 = 1.15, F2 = 17.26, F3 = 0.05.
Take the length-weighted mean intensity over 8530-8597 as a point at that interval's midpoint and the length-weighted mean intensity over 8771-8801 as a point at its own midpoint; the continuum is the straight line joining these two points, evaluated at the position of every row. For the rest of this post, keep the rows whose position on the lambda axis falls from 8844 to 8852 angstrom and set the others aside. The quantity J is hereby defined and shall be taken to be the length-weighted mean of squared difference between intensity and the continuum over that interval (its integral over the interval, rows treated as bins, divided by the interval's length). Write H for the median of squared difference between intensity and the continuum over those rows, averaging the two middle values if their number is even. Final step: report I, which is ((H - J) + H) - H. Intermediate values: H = 0.5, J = 1.9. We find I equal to -1.4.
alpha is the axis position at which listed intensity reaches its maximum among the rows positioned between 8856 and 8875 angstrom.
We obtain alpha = 8871.58 angstrom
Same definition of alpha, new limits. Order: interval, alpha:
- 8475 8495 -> 8484.01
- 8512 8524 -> 8517.29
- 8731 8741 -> 8733.76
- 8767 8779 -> 8776.09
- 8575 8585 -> 8582.25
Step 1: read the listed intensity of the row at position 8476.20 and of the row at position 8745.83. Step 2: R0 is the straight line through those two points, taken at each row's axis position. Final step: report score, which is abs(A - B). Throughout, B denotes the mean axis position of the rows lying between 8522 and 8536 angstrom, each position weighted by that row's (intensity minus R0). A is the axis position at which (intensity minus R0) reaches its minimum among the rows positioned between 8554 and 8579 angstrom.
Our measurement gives 25.3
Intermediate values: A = 8554.63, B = 8529.4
